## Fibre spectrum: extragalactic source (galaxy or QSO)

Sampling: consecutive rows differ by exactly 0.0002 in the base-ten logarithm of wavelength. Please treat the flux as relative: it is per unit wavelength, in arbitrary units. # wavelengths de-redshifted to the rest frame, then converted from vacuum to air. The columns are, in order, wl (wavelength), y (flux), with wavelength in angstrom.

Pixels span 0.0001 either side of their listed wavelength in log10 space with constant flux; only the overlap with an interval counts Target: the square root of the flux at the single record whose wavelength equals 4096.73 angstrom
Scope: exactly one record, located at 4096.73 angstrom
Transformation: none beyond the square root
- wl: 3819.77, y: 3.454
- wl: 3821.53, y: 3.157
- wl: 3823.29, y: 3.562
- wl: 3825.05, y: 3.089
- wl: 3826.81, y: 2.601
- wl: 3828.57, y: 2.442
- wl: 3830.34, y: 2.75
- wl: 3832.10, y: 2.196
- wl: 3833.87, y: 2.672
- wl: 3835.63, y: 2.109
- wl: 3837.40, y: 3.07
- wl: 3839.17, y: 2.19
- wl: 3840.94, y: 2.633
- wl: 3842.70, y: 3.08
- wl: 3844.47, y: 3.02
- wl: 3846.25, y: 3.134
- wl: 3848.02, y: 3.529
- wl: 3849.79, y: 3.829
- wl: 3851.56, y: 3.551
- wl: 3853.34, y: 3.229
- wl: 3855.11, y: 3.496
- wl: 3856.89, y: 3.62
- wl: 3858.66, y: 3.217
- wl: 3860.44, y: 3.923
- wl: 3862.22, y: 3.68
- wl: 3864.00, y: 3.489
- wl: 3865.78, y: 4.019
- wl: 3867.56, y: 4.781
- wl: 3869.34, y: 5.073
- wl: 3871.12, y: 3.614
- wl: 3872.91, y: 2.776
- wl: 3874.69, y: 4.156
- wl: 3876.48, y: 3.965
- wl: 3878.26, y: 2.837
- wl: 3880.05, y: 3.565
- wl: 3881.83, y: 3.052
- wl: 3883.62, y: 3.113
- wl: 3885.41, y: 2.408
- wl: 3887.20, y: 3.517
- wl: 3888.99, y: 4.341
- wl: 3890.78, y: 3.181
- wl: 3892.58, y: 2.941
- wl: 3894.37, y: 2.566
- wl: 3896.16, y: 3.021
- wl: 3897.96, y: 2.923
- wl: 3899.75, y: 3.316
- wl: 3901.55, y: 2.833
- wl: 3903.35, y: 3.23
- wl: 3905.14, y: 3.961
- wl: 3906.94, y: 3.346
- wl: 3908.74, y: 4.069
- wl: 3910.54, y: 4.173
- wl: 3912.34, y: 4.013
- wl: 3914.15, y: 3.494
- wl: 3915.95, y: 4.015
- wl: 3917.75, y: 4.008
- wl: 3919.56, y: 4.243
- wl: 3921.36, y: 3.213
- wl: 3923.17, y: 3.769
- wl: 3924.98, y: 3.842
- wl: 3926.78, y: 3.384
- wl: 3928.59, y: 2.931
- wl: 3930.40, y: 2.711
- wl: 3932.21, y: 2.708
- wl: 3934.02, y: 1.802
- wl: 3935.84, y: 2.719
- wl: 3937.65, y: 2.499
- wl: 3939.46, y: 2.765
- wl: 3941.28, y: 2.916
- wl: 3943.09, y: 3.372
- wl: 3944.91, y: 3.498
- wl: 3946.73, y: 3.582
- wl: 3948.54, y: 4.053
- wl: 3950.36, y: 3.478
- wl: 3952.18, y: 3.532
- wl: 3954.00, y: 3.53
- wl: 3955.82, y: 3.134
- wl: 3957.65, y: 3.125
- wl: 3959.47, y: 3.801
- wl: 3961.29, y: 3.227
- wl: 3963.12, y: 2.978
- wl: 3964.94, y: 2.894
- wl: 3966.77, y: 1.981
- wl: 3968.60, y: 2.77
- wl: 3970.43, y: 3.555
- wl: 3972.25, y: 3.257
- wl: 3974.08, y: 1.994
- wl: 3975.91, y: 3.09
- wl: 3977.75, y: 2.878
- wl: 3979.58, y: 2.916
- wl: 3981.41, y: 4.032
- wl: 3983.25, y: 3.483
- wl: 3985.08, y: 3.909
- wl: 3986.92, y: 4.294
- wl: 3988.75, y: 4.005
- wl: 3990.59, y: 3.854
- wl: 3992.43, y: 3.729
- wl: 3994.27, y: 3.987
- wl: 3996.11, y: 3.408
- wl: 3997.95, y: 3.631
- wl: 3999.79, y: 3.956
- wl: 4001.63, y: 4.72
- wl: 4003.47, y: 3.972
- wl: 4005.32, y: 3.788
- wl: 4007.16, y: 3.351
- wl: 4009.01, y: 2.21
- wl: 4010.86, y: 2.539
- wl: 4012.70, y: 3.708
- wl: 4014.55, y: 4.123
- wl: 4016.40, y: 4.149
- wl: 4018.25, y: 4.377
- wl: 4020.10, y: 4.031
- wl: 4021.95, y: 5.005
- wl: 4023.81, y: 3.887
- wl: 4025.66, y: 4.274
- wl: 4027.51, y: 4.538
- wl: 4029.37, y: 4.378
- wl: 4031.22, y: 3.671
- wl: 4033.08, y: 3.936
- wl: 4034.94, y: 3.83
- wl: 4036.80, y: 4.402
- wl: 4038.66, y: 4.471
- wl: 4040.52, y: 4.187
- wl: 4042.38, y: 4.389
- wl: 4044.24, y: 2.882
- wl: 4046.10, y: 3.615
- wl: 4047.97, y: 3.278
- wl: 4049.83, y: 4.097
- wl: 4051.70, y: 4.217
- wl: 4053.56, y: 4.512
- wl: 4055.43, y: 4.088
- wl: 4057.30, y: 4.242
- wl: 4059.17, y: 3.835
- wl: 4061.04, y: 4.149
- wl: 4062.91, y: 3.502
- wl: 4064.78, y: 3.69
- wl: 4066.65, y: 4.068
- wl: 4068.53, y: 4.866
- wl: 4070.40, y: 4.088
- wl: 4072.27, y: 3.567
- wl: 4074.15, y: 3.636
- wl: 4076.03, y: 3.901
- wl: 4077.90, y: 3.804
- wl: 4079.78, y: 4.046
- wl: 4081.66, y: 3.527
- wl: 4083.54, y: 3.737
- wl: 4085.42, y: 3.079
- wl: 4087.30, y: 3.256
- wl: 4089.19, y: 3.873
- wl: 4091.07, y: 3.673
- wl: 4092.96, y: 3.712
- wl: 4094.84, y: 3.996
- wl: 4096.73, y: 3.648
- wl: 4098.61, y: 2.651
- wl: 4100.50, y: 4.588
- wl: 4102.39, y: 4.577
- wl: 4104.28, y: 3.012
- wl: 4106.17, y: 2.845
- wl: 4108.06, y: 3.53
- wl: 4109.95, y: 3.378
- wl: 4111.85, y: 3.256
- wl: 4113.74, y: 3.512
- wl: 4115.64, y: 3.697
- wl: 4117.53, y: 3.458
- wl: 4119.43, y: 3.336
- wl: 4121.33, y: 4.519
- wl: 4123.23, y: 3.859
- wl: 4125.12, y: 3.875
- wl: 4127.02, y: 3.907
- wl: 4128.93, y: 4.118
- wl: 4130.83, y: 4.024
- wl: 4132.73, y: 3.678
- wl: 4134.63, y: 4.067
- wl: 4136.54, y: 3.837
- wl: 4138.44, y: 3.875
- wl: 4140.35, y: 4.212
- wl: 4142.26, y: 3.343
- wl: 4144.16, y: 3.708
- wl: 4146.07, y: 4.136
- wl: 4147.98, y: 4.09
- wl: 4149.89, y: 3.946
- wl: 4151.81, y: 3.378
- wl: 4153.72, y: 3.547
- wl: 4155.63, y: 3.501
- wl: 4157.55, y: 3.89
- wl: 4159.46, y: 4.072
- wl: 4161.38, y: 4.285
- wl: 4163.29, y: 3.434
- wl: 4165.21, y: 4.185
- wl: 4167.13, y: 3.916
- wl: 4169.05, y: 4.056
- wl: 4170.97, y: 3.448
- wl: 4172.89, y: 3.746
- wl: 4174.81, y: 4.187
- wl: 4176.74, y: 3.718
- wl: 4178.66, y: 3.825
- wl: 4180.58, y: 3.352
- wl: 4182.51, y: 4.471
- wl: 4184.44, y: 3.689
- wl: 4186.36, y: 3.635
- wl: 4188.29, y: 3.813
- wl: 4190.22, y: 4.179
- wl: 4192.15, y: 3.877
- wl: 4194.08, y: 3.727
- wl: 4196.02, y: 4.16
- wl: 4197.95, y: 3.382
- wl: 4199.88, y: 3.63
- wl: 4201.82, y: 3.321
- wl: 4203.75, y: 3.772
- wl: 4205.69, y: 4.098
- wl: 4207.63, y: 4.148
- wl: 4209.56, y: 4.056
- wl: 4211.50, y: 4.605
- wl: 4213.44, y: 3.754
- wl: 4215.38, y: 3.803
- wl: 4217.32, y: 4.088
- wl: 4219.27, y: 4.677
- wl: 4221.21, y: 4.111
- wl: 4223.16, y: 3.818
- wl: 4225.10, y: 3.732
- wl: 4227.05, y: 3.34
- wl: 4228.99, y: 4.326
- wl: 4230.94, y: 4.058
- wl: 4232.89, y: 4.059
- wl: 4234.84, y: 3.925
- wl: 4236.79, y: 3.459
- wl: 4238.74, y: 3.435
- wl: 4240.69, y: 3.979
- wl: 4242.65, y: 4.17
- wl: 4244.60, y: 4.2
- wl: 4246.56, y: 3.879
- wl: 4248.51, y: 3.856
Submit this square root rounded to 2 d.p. 1.91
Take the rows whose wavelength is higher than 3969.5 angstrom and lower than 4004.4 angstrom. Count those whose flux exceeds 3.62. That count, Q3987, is 11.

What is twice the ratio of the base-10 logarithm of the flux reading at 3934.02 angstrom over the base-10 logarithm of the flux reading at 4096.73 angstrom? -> 0.91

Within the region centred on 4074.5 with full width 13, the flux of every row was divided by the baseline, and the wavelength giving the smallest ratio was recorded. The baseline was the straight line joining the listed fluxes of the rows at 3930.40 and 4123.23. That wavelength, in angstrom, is 4072.27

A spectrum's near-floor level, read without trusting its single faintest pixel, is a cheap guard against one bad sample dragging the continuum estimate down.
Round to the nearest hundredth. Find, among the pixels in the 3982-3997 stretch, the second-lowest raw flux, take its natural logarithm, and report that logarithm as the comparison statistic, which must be 1.25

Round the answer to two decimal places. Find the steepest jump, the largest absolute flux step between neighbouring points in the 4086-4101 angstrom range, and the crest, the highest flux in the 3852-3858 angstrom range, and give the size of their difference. 1.68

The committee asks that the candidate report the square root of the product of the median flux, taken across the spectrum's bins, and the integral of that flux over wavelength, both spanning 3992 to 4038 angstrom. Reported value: 26.7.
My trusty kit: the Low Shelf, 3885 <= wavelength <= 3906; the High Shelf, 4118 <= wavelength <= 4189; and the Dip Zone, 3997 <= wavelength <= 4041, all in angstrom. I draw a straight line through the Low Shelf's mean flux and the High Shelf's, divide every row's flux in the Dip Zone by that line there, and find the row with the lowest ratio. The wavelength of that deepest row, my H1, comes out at 4009.01 angstrom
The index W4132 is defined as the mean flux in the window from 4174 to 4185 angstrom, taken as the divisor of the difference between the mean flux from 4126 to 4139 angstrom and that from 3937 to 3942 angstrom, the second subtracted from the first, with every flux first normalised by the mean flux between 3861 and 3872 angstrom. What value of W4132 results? 0.31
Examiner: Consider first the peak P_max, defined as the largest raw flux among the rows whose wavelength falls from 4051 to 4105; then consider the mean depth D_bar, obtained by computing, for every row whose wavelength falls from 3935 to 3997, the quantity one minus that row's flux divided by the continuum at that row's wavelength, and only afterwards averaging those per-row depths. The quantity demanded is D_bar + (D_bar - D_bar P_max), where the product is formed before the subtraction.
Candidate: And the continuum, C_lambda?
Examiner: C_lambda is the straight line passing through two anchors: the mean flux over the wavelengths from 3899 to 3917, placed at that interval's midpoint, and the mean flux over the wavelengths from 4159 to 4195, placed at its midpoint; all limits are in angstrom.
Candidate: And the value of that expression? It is -0.3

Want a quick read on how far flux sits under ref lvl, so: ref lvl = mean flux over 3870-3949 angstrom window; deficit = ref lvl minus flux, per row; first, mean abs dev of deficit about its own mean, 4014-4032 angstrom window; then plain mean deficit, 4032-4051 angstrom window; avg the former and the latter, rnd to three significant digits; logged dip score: -0.155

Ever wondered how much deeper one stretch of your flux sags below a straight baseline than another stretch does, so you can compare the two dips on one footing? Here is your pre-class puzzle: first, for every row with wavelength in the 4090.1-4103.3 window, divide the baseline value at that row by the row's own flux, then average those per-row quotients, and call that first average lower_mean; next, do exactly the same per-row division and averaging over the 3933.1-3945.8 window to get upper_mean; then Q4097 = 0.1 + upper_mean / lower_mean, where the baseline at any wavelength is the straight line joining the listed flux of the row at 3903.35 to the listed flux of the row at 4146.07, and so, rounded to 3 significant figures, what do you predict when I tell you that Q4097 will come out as 1.28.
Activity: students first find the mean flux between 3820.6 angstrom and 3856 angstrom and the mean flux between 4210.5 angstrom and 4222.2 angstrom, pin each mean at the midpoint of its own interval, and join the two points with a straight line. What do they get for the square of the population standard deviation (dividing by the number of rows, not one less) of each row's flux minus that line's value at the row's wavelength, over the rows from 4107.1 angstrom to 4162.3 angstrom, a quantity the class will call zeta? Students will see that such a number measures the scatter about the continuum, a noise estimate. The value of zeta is 0.10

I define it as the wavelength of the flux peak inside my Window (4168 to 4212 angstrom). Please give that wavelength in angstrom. 4211.50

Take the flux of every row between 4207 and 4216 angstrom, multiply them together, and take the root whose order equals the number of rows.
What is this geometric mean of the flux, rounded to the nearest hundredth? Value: 4.06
